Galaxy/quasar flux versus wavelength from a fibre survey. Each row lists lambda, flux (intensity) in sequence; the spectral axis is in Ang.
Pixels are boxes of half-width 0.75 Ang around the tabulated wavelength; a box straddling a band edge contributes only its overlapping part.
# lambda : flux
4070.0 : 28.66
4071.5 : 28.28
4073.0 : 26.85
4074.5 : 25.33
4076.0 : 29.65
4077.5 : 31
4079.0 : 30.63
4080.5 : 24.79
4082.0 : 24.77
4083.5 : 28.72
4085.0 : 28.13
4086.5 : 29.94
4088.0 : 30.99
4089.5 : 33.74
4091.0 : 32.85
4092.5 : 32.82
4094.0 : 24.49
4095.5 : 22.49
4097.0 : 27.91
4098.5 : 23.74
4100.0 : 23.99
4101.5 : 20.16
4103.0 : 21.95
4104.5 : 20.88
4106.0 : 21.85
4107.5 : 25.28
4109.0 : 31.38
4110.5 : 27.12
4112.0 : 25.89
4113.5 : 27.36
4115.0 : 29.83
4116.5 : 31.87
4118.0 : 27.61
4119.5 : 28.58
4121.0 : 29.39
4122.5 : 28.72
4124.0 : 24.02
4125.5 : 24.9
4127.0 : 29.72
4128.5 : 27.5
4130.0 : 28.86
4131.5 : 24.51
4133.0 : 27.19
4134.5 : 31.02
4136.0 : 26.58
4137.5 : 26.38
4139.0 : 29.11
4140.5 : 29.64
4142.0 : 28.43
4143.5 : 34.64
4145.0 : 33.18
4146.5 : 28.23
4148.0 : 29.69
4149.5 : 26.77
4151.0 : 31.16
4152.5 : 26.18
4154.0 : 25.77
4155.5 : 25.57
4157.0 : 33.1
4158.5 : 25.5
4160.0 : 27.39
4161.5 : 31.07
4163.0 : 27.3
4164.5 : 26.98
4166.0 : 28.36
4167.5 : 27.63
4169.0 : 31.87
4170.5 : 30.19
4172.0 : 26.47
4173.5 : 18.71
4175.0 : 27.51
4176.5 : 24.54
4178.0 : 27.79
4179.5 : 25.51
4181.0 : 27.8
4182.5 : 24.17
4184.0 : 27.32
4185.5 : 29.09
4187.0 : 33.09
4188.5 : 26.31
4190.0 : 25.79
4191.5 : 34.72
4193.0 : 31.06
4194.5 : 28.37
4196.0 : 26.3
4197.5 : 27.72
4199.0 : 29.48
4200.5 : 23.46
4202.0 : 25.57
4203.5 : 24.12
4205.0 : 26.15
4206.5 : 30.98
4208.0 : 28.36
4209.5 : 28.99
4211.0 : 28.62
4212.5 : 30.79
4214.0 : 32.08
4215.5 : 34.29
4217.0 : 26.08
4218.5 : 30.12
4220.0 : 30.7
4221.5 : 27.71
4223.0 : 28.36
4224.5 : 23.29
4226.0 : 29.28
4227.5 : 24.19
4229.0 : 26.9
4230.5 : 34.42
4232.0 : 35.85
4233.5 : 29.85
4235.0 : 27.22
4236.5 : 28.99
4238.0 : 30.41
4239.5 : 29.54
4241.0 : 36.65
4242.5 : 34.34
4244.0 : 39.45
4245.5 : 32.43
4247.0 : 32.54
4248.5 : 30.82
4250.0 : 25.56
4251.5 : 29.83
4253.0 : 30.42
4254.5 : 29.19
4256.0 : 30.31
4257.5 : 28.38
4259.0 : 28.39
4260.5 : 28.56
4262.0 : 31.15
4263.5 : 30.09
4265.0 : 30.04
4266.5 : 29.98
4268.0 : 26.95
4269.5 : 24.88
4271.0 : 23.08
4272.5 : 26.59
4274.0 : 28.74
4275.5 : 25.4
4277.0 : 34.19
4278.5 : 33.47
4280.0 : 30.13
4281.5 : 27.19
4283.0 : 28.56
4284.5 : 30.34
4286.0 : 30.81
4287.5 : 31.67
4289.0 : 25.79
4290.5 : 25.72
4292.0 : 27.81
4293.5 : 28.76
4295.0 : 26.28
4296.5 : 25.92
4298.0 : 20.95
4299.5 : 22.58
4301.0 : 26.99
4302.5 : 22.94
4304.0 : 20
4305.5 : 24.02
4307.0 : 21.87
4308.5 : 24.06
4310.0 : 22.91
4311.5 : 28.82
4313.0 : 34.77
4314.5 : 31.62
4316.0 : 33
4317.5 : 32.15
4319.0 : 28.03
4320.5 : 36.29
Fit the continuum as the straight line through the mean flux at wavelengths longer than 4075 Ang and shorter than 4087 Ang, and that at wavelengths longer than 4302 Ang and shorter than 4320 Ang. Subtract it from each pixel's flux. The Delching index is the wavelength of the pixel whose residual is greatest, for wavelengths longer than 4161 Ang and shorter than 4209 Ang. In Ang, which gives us 4191.5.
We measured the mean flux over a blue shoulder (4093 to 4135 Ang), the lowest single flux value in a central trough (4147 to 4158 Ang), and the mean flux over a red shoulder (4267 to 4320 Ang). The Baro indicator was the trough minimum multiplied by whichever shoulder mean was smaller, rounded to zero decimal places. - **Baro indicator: 674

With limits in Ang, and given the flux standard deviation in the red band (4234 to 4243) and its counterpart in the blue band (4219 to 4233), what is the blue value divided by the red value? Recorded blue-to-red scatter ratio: 1.2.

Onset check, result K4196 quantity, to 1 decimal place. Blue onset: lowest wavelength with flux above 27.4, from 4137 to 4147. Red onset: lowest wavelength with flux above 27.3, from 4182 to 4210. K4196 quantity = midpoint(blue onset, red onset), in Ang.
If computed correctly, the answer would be 4161.5 Ang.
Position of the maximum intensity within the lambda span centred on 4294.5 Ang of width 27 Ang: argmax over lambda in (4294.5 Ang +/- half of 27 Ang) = 4287.5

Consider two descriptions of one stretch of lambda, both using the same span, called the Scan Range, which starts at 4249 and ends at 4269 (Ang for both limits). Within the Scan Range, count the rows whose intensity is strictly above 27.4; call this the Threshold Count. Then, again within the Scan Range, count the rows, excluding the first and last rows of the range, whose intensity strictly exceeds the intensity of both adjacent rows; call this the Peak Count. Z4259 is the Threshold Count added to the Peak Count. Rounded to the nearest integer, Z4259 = 14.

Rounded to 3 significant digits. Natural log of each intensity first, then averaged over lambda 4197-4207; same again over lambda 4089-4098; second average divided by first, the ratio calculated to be 1.02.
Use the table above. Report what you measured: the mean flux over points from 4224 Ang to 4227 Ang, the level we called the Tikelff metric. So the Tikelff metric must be 26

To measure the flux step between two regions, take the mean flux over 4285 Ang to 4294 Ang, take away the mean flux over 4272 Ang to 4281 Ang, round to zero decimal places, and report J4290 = -1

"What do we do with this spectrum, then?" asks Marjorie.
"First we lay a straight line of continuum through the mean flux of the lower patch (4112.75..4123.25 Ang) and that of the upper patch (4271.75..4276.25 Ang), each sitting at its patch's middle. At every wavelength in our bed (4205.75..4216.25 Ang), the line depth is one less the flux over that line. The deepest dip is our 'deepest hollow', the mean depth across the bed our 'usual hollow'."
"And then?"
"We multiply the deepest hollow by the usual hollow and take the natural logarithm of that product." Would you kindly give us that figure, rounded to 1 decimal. -6.2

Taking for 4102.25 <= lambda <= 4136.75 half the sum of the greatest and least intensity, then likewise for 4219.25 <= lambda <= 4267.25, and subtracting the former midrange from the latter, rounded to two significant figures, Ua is 5.0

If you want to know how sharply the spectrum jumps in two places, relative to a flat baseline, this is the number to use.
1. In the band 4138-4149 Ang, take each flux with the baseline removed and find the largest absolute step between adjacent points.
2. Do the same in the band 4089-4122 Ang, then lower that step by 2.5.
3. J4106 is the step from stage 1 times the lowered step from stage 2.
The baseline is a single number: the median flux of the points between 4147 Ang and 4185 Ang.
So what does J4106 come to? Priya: 36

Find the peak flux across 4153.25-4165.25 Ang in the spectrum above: 33.1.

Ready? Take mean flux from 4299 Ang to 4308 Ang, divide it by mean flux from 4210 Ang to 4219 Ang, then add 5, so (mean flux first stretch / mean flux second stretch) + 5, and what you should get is 5.76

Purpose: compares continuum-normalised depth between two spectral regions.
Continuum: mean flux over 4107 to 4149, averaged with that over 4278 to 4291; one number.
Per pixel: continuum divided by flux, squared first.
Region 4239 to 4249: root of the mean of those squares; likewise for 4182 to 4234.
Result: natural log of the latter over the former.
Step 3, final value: 0.17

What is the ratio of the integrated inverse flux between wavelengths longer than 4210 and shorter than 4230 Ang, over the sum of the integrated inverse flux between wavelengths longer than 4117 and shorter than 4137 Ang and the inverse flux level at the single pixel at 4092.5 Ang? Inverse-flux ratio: 0.93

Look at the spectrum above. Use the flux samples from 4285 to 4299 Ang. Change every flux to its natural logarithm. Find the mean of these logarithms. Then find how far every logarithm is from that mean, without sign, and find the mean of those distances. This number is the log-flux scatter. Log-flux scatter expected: 0.089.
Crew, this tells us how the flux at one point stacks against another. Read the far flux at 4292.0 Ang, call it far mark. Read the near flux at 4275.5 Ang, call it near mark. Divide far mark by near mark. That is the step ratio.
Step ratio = 1.09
